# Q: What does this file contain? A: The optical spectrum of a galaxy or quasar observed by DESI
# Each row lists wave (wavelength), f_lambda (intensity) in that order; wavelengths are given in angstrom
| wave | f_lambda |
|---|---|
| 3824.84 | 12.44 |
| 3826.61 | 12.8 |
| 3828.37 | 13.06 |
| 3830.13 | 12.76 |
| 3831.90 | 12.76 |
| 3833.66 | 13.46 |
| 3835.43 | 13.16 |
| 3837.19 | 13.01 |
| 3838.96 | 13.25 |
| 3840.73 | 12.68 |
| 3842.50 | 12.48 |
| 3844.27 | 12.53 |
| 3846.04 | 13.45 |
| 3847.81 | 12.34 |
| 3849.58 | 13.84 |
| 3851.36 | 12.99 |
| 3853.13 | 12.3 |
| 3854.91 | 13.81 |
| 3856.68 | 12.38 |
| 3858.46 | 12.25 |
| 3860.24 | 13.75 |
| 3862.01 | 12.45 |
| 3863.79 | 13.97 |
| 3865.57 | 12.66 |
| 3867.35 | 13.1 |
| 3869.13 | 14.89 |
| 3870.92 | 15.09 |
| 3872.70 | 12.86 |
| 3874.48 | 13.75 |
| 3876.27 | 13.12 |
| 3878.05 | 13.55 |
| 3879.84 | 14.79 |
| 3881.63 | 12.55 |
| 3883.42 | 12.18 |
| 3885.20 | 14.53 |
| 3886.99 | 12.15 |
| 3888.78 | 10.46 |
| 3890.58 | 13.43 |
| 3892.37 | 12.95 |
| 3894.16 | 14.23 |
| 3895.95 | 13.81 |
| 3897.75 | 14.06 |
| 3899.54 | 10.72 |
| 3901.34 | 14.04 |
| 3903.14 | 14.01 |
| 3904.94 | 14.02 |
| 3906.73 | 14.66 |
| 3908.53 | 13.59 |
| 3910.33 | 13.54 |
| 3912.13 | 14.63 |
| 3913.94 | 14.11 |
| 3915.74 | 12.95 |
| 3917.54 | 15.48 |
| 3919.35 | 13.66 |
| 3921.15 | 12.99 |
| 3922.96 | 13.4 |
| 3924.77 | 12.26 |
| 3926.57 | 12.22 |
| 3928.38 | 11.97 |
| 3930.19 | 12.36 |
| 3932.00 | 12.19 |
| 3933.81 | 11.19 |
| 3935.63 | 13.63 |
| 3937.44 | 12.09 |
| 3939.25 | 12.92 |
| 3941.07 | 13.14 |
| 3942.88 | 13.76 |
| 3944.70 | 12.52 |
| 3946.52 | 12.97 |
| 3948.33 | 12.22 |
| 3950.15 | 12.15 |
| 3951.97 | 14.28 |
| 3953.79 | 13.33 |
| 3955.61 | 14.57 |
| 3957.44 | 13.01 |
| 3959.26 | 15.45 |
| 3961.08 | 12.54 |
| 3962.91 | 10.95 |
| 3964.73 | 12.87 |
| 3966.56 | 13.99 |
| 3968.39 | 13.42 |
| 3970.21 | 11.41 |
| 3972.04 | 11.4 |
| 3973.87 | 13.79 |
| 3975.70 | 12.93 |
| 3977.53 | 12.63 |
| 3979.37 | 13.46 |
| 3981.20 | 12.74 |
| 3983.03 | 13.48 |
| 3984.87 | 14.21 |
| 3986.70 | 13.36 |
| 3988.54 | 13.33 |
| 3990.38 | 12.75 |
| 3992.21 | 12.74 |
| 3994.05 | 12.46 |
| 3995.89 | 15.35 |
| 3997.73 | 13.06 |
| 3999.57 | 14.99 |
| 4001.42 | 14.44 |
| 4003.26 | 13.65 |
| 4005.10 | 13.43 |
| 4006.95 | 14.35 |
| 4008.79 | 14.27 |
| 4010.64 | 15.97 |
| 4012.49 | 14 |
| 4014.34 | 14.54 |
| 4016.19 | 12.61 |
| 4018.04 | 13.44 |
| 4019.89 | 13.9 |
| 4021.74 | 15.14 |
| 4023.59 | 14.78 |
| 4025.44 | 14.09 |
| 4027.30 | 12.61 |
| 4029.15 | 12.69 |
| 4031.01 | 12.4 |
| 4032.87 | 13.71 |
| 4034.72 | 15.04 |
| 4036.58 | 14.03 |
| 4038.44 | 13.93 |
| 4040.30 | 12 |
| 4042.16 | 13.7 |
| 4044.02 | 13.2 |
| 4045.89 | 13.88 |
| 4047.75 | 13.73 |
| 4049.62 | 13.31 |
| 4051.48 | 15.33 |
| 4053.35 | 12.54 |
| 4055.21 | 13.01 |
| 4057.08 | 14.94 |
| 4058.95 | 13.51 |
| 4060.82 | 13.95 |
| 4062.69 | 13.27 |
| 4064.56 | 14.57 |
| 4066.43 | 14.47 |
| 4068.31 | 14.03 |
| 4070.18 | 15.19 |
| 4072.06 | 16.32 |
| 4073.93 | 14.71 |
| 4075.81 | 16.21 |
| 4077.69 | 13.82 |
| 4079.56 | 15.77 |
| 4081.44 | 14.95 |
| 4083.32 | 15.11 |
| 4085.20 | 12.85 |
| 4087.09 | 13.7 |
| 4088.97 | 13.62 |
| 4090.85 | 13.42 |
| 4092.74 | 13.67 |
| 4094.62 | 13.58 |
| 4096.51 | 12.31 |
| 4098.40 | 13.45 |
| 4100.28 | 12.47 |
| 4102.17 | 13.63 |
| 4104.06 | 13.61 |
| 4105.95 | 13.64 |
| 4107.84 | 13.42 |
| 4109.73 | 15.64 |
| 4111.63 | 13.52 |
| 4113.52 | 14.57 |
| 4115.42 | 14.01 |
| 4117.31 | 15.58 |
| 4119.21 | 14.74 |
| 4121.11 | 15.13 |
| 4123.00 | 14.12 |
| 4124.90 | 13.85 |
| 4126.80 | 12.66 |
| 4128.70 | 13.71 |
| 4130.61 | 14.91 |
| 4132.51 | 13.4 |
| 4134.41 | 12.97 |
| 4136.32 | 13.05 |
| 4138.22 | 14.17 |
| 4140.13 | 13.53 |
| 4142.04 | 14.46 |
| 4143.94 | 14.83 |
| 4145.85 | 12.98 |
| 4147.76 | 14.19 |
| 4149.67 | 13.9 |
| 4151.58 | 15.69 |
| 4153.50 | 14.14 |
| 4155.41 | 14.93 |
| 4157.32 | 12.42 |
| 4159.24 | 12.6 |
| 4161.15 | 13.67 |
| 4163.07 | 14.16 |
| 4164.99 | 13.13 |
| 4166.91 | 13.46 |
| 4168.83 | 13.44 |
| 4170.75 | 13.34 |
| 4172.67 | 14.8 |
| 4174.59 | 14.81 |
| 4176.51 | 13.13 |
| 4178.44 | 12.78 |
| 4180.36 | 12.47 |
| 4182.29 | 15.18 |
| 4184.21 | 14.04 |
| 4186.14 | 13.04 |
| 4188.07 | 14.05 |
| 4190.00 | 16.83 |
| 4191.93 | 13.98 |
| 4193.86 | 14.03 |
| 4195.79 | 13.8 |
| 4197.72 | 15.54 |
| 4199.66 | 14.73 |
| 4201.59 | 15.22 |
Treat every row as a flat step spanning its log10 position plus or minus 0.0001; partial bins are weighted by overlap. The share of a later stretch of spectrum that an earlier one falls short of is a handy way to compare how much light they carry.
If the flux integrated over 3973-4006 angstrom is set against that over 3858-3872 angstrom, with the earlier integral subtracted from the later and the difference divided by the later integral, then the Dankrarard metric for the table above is 0.6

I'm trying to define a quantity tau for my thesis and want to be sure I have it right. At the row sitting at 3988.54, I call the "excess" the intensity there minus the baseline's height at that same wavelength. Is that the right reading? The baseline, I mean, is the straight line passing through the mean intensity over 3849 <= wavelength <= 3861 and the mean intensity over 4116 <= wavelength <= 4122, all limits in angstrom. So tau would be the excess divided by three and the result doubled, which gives -0.5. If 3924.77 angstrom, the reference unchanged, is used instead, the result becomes -0.9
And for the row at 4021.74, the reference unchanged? 0.5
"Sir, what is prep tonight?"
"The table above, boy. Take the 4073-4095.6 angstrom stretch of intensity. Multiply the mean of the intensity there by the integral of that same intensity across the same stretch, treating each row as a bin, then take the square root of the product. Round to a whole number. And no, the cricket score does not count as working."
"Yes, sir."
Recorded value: 68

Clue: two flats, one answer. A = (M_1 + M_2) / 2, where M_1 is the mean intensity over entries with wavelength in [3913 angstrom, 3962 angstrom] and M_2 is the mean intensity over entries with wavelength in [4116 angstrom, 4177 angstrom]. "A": 13.51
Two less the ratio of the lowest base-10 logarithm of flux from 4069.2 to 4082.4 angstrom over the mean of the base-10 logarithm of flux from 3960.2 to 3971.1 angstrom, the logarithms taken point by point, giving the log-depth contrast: 0.96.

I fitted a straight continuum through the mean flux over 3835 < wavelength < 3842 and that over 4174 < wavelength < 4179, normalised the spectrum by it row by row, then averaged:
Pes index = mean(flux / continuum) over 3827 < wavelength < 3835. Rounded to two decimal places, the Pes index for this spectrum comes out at 1.00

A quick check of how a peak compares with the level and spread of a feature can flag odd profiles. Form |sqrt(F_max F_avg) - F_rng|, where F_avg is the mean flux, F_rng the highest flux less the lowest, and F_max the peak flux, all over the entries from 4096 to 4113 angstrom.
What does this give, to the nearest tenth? 11.2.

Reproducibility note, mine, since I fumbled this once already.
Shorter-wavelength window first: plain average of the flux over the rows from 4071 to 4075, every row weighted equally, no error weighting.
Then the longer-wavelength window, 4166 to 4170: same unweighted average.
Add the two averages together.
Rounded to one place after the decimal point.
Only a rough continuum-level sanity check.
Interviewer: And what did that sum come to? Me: 29.0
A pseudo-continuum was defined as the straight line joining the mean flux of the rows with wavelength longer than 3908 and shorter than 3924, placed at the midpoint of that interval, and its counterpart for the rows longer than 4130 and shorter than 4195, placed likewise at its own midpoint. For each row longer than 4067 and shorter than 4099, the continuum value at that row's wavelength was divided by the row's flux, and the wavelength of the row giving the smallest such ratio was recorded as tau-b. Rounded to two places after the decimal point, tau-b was 4072.06 angstrom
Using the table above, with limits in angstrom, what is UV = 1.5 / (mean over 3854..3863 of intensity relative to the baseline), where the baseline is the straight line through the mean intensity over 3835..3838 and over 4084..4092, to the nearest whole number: -8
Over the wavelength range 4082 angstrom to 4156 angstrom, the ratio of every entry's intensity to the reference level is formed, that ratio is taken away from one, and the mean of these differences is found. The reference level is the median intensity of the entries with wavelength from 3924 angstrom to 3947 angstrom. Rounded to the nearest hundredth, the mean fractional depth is -0.13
